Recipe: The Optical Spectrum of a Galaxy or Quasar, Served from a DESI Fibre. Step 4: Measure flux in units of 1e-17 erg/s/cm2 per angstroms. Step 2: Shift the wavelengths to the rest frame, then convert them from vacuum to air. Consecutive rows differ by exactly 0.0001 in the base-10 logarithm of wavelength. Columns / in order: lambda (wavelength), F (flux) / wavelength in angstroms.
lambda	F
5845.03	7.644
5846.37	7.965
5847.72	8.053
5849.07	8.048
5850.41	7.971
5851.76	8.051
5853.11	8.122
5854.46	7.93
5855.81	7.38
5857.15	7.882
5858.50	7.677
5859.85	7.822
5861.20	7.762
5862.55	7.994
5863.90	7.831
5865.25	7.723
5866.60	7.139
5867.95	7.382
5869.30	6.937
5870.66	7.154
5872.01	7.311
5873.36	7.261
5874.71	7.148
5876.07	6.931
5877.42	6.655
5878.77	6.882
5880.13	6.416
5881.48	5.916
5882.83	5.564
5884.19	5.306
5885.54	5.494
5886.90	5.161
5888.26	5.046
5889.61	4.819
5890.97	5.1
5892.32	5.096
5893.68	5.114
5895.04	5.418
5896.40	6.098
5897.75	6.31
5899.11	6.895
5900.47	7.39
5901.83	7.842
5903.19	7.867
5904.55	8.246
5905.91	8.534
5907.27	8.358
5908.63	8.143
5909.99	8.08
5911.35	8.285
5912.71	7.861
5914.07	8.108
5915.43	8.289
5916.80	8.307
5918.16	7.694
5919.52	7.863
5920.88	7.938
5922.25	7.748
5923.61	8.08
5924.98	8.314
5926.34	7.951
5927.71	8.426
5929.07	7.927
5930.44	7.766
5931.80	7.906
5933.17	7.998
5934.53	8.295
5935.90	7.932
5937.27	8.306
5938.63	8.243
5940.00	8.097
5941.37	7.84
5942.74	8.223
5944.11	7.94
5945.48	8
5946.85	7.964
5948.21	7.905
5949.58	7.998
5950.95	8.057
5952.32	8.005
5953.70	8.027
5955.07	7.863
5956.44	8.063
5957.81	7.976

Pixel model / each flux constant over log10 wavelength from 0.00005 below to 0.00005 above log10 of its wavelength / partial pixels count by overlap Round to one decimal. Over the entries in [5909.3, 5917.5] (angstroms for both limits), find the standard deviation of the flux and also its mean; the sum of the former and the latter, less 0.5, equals 7.8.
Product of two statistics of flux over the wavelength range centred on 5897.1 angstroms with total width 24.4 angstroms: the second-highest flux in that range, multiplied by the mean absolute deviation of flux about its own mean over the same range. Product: 10.5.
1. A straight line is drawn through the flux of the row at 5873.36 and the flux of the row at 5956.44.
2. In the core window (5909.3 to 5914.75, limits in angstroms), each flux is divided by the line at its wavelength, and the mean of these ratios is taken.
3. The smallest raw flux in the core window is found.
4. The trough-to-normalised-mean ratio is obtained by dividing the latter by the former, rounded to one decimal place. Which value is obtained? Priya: 7.4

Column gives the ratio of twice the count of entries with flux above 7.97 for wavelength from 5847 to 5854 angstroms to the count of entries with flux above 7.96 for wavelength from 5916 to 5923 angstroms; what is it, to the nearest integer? 10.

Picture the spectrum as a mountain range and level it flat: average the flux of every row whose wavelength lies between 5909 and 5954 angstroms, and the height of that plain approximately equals 8.04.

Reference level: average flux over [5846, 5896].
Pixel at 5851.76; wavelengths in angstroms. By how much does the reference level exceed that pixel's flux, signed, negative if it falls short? -1.2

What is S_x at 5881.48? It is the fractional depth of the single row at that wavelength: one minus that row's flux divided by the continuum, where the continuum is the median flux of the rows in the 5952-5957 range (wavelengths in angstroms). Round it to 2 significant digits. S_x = 0.26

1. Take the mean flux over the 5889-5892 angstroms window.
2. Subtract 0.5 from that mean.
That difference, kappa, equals 4.5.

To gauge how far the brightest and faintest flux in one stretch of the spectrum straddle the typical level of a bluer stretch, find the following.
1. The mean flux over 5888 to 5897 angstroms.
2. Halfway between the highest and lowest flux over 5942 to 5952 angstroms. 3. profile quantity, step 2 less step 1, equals 2.82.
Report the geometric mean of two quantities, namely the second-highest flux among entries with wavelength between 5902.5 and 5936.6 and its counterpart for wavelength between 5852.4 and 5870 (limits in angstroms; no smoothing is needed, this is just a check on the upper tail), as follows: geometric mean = 8.21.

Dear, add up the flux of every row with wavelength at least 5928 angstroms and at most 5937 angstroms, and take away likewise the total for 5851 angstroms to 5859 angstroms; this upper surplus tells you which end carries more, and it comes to 1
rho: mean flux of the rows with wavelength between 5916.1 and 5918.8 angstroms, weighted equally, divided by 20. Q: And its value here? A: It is 0.400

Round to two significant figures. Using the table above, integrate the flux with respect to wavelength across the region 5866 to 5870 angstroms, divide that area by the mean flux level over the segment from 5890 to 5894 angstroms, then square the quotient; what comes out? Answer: 32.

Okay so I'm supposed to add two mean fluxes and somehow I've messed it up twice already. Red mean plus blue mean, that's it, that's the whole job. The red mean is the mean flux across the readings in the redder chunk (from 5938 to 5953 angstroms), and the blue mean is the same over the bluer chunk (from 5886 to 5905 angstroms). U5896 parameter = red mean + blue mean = 14.2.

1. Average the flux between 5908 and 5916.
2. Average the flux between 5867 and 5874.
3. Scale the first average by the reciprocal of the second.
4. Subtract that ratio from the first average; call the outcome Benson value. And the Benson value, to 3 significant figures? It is 7.00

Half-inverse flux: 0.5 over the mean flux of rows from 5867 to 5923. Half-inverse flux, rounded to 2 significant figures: 0.072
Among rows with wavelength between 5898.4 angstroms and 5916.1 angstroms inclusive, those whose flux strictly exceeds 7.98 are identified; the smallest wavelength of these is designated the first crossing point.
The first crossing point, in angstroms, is 5904.55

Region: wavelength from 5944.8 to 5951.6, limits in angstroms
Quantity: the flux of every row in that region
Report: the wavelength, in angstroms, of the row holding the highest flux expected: 5950.95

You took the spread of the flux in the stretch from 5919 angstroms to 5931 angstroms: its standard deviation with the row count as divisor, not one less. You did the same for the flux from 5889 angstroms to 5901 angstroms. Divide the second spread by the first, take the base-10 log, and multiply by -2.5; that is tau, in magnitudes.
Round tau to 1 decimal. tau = -1.5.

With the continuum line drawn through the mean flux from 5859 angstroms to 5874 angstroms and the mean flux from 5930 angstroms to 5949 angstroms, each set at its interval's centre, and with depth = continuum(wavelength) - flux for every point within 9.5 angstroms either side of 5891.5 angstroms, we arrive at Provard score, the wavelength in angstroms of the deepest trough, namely 5889.61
